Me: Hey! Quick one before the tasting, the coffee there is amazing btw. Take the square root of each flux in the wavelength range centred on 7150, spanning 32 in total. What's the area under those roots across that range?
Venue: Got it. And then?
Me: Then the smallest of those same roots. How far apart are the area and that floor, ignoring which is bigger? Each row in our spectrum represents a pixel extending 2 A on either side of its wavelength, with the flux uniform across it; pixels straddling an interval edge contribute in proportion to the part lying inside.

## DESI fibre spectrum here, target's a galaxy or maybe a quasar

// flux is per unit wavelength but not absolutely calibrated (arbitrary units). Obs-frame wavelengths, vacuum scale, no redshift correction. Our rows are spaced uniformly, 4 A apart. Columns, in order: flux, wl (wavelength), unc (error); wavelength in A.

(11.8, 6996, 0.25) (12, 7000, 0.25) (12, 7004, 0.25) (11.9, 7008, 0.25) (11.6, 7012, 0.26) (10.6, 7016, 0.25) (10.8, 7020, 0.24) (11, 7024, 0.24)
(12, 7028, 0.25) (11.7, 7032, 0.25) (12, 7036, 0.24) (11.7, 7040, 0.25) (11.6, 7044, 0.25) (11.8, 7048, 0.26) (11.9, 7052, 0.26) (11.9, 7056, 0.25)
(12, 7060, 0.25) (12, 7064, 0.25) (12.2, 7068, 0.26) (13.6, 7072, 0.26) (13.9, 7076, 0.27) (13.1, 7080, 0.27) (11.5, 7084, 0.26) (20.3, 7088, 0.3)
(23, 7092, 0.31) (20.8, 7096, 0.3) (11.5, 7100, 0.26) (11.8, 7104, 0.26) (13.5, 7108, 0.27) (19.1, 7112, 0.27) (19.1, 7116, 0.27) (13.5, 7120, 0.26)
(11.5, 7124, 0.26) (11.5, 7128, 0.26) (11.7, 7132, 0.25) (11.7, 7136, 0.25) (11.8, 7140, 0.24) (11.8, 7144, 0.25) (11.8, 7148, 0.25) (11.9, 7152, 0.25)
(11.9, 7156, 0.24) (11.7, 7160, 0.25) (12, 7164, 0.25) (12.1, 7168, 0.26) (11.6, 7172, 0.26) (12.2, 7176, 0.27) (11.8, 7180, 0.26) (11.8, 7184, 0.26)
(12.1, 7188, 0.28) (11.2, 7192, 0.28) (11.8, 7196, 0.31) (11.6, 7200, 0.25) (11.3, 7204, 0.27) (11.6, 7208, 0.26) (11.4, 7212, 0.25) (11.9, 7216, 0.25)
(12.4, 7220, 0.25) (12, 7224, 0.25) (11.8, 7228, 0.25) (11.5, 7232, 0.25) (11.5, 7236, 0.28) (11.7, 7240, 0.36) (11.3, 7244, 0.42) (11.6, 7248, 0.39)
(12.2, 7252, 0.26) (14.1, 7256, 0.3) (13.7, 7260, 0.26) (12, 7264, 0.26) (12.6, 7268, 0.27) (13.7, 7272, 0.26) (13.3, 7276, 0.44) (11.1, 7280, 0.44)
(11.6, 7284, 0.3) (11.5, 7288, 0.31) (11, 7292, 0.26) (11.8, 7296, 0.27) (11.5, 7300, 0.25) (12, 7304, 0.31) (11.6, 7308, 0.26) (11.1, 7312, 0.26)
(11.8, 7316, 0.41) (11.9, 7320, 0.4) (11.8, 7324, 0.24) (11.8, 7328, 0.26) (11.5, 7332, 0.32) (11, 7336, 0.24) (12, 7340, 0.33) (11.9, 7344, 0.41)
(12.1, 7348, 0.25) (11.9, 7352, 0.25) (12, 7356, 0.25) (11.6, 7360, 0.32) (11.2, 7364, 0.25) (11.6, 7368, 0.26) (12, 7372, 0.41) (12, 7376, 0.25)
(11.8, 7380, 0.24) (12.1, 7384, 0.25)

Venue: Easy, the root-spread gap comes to 106.6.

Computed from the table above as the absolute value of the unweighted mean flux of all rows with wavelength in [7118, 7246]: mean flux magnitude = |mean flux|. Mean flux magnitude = 11.8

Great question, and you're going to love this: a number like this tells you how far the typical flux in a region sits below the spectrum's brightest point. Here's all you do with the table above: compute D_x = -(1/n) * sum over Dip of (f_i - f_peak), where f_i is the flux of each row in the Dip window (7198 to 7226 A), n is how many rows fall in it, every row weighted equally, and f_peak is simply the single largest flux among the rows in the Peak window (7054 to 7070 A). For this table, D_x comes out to 0.46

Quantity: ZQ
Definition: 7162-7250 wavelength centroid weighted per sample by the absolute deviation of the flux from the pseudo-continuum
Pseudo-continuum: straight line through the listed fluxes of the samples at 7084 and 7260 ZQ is 7214.3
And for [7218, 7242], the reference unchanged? 7231.6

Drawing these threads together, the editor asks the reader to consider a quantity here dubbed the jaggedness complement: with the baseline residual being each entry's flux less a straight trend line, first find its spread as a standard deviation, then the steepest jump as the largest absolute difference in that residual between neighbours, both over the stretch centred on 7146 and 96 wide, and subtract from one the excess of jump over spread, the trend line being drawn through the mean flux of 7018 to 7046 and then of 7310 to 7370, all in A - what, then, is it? -2.5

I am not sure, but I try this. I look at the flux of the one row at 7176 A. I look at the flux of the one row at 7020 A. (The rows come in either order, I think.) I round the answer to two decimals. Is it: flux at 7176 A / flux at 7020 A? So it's 1.13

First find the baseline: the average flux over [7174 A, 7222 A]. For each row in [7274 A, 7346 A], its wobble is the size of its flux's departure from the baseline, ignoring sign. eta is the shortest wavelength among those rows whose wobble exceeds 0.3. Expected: 7276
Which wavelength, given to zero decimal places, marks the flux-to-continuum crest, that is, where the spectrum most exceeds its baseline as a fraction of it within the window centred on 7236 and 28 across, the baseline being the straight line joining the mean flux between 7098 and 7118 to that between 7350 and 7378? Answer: 7224 A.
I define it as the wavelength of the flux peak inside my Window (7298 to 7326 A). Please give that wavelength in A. 7304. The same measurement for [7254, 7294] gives 7256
